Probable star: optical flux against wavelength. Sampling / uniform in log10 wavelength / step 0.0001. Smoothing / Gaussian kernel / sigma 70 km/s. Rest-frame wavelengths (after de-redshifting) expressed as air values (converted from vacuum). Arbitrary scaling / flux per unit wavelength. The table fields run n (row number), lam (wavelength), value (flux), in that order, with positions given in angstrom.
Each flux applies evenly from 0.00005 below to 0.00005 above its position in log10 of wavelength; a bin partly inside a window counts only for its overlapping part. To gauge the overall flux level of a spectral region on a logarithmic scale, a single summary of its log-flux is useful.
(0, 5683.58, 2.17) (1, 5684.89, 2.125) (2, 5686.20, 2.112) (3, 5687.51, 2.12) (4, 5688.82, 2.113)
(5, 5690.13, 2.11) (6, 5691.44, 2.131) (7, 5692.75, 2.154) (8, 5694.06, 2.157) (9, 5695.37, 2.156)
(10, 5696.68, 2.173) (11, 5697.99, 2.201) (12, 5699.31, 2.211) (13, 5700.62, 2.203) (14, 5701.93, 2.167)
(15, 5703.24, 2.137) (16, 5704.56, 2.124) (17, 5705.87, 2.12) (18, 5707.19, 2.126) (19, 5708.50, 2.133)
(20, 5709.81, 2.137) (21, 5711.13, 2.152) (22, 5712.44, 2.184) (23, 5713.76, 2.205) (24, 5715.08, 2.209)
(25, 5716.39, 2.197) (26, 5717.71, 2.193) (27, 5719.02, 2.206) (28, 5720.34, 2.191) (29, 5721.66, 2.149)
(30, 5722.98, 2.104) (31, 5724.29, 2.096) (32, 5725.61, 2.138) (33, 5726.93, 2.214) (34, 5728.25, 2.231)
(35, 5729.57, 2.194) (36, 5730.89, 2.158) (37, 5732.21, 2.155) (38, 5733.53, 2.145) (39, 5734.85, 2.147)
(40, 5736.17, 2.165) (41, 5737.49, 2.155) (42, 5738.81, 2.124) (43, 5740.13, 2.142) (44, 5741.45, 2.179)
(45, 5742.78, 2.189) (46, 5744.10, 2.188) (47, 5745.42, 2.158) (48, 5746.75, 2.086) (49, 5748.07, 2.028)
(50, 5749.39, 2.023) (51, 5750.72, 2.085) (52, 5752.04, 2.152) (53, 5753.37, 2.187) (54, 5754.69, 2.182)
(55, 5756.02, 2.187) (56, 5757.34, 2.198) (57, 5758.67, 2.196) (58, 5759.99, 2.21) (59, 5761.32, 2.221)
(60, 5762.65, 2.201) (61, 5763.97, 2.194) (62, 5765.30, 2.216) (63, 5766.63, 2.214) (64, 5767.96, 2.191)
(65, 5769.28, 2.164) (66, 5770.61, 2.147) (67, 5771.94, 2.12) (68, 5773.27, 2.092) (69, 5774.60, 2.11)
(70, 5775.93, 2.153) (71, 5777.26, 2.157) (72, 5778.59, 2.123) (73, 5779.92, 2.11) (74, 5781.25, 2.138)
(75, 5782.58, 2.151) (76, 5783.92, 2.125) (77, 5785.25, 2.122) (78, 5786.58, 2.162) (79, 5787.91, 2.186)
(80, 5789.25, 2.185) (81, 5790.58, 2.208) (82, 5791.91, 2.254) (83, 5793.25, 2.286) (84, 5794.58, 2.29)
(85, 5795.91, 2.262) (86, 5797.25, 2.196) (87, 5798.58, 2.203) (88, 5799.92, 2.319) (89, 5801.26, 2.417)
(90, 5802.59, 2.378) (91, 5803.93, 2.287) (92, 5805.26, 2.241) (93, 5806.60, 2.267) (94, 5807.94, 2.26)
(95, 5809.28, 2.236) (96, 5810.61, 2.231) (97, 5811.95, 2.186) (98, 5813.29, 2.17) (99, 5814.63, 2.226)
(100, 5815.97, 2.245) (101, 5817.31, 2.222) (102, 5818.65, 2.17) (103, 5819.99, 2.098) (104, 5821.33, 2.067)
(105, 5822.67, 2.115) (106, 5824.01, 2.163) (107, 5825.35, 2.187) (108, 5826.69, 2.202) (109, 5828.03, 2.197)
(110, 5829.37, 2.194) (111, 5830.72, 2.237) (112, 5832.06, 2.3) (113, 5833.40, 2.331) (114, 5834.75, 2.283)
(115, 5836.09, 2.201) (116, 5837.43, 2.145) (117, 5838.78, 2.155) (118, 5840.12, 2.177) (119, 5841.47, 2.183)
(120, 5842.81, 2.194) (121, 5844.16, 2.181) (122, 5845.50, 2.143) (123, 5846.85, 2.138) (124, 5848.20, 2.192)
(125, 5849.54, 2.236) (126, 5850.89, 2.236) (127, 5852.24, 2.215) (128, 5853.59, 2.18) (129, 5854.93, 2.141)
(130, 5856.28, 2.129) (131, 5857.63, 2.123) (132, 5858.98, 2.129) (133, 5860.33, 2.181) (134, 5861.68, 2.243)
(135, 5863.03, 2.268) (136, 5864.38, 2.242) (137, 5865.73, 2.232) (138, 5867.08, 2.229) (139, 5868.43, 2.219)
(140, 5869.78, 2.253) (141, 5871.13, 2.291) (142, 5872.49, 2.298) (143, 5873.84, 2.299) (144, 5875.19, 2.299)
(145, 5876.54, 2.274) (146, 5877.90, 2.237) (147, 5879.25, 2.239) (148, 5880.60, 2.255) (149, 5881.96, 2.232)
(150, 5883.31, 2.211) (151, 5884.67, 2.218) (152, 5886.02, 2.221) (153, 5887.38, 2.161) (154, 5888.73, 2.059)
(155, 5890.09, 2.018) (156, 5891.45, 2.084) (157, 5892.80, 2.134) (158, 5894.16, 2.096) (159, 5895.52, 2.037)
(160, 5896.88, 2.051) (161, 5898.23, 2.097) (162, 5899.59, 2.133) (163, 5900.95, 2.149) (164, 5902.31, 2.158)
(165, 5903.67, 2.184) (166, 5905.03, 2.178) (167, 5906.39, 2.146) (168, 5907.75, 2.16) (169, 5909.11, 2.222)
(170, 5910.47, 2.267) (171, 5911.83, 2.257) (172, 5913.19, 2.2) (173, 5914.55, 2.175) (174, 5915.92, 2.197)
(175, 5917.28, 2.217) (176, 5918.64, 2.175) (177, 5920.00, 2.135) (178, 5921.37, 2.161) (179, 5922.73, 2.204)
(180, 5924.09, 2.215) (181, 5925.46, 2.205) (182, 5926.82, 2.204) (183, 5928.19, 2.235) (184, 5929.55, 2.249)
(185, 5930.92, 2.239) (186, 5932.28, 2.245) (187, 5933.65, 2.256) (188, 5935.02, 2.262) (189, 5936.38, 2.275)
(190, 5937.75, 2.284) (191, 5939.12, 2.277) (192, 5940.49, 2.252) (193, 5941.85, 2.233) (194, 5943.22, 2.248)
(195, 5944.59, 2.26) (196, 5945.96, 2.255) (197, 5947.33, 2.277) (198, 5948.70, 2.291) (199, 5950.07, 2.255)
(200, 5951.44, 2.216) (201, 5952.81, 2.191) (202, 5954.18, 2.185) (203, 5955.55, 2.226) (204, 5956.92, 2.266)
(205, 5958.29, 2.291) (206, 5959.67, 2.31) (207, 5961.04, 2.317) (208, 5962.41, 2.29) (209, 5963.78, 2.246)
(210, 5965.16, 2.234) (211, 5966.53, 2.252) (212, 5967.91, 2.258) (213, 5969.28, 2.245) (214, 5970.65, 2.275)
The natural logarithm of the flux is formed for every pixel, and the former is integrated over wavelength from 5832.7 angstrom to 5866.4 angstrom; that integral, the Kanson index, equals 26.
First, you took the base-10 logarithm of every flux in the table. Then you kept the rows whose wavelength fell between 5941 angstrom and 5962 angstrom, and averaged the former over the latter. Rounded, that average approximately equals 0.353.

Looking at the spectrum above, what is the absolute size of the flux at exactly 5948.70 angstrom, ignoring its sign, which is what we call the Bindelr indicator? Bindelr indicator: 2.29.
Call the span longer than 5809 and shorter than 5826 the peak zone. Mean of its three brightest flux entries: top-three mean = 2.24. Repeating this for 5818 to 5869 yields 2.30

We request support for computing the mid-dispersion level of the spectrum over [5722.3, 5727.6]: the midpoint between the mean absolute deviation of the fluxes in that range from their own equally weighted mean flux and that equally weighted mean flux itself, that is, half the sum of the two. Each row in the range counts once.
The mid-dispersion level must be 1.09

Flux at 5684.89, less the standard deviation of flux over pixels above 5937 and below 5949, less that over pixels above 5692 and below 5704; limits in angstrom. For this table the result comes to 2.08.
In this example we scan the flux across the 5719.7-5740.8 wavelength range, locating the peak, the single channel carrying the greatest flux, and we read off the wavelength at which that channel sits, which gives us 5728.25 angstrom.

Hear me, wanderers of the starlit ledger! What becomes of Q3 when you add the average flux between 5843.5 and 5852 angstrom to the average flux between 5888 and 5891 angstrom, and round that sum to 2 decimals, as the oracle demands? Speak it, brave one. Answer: 4.23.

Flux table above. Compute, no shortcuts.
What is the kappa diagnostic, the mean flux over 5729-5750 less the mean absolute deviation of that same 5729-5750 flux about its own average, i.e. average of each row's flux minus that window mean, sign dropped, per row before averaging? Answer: 2.10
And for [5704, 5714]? 2.12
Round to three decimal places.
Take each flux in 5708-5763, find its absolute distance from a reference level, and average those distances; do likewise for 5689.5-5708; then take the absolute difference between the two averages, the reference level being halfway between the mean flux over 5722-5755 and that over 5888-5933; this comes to 0.011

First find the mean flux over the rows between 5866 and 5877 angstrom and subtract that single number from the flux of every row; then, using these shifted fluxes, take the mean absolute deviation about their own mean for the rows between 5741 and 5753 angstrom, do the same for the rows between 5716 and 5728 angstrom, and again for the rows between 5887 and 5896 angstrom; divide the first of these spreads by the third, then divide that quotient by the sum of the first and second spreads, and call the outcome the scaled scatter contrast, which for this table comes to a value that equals 15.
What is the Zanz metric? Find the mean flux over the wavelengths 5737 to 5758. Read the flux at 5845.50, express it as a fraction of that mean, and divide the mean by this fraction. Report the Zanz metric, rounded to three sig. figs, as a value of 2.14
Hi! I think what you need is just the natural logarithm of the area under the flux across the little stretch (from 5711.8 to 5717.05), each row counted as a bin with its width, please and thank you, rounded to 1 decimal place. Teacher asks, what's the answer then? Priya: 2.4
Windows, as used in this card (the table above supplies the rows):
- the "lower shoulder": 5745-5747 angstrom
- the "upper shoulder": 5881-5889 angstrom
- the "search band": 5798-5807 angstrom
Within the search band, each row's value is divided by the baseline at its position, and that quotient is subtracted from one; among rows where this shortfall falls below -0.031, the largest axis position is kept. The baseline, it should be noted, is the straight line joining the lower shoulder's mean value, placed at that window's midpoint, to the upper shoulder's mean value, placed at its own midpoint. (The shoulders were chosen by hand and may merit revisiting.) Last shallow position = 5806.60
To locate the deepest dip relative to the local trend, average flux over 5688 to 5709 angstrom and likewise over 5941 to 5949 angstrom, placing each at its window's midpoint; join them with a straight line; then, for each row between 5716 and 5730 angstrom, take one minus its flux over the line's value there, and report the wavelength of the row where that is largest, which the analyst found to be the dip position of 5724.29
